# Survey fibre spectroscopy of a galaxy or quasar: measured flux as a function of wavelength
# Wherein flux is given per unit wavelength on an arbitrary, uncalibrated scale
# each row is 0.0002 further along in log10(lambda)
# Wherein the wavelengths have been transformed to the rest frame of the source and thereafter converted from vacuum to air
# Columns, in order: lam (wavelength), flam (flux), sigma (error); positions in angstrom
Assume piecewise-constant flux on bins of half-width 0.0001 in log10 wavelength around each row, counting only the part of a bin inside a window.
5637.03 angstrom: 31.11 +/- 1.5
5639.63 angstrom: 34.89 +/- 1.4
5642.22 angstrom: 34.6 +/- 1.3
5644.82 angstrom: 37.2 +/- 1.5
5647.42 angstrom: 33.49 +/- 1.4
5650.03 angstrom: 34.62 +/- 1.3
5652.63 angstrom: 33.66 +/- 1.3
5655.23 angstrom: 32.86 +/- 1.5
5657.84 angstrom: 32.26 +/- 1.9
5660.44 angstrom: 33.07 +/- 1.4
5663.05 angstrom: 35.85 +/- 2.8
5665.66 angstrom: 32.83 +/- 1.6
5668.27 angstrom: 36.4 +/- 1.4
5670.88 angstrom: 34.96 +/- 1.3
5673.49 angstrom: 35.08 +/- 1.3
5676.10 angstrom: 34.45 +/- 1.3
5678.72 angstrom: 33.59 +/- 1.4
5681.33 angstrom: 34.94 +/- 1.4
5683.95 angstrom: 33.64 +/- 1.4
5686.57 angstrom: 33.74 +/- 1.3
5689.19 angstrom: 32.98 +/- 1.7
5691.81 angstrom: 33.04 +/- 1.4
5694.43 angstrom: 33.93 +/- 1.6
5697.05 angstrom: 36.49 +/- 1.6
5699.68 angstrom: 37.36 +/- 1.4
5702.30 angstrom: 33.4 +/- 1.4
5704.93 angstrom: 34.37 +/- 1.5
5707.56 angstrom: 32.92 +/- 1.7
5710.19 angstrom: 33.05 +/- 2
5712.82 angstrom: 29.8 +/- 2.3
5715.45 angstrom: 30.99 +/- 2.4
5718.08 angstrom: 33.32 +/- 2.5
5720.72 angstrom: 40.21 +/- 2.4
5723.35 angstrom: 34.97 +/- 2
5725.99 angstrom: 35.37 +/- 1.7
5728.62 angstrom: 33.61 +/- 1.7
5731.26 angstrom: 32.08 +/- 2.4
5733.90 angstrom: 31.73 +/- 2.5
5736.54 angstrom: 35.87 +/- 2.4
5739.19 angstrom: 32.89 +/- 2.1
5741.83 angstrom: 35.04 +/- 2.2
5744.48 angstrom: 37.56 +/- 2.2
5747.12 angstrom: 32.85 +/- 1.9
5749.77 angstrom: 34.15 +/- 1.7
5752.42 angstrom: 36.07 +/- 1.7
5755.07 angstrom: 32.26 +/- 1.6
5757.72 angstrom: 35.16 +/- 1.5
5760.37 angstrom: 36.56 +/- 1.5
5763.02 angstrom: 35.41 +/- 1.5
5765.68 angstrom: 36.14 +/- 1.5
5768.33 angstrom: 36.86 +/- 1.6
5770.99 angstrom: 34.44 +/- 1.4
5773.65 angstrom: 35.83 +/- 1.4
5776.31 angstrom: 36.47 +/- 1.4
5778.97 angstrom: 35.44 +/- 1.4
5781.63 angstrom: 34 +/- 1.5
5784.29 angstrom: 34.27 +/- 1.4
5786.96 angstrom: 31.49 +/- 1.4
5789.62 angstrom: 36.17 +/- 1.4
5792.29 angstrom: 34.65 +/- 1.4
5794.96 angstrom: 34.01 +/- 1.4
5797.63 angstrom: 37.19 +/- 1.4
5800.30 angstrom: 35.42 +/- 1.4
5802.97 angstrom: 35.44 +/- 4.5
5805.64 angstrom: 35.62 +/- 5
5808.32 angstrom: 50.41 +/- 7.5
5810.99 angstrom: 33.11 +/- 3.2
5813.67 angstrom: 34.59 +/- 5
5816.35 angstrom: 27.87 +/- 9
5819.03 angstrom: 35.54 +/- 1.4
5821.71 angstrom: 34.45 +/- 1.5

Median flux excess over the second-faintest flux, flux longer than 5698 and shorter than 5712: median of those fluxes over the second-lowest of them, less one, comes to 0.01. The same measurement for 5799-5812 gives 0.00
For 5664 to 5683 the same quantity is 0.04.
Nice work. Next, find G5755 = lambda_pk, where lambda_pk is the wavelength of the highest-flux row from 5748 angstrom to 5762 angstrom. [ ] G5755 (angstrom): 5760.37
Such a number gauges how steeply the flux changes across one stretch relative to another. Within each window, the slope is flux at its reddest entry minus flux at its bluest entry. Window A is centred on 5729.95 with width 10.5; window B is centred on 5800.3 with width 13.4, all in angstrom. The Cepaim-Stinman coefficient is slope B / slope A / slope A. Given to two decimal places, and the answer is 0.12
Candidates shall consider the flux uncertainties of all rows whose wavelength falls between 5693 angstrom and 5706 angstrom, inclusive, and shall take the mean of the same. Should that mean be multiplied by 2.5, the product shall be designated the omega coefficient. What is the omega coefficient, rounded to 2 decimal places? 3.75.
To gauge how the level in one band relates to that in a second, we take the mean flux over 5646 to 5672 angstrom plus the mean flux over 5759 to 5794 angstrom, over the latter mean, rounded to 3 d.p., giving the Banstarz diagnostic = 1.966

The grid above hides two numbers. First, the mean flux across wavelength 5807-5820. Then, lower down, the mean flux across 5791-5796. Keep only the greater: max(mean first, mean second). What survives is 36.3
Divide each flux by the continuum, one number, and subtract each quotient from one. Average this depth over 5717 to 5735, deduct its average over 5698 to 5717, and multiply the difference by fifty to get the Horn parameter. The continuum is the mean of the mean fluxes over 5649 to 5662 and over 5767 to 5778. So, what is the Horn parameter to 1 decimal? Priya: -1.9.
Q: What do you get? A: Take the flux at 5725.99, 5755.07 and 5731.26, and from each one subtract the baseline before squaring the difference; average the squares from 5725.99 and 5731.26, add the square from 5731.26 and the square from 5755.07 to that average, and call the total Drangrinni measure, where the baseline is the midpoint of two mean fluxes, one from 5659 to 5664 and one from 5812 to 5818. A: 4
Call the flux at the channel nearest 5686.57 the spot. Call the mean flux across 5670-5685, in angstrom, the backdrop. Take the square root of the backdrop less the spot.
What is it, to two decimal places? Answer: 0.84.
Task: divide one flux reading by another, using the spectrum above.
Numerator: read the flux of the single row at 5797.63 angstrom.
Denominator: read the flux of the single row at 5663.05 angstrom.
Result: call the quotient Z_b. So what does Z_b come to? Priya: 1.04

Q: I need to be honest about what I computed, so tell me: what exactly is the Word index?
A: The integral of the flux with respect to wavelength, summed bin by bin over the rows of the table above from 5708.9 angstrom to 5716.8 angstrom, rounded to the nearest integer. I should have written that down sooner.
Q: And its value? 247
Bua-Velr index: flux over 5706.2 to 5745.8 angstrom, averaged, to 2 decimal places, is 33.96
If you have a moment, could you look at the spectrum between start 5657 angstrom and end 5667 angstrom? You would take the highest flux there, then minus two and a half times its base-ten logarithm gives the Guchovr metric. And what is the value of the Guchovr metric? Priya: -3.89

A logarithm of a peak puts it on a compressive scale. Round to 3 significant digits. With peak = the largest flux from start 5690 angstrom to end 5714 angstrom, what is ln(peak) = 3.62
